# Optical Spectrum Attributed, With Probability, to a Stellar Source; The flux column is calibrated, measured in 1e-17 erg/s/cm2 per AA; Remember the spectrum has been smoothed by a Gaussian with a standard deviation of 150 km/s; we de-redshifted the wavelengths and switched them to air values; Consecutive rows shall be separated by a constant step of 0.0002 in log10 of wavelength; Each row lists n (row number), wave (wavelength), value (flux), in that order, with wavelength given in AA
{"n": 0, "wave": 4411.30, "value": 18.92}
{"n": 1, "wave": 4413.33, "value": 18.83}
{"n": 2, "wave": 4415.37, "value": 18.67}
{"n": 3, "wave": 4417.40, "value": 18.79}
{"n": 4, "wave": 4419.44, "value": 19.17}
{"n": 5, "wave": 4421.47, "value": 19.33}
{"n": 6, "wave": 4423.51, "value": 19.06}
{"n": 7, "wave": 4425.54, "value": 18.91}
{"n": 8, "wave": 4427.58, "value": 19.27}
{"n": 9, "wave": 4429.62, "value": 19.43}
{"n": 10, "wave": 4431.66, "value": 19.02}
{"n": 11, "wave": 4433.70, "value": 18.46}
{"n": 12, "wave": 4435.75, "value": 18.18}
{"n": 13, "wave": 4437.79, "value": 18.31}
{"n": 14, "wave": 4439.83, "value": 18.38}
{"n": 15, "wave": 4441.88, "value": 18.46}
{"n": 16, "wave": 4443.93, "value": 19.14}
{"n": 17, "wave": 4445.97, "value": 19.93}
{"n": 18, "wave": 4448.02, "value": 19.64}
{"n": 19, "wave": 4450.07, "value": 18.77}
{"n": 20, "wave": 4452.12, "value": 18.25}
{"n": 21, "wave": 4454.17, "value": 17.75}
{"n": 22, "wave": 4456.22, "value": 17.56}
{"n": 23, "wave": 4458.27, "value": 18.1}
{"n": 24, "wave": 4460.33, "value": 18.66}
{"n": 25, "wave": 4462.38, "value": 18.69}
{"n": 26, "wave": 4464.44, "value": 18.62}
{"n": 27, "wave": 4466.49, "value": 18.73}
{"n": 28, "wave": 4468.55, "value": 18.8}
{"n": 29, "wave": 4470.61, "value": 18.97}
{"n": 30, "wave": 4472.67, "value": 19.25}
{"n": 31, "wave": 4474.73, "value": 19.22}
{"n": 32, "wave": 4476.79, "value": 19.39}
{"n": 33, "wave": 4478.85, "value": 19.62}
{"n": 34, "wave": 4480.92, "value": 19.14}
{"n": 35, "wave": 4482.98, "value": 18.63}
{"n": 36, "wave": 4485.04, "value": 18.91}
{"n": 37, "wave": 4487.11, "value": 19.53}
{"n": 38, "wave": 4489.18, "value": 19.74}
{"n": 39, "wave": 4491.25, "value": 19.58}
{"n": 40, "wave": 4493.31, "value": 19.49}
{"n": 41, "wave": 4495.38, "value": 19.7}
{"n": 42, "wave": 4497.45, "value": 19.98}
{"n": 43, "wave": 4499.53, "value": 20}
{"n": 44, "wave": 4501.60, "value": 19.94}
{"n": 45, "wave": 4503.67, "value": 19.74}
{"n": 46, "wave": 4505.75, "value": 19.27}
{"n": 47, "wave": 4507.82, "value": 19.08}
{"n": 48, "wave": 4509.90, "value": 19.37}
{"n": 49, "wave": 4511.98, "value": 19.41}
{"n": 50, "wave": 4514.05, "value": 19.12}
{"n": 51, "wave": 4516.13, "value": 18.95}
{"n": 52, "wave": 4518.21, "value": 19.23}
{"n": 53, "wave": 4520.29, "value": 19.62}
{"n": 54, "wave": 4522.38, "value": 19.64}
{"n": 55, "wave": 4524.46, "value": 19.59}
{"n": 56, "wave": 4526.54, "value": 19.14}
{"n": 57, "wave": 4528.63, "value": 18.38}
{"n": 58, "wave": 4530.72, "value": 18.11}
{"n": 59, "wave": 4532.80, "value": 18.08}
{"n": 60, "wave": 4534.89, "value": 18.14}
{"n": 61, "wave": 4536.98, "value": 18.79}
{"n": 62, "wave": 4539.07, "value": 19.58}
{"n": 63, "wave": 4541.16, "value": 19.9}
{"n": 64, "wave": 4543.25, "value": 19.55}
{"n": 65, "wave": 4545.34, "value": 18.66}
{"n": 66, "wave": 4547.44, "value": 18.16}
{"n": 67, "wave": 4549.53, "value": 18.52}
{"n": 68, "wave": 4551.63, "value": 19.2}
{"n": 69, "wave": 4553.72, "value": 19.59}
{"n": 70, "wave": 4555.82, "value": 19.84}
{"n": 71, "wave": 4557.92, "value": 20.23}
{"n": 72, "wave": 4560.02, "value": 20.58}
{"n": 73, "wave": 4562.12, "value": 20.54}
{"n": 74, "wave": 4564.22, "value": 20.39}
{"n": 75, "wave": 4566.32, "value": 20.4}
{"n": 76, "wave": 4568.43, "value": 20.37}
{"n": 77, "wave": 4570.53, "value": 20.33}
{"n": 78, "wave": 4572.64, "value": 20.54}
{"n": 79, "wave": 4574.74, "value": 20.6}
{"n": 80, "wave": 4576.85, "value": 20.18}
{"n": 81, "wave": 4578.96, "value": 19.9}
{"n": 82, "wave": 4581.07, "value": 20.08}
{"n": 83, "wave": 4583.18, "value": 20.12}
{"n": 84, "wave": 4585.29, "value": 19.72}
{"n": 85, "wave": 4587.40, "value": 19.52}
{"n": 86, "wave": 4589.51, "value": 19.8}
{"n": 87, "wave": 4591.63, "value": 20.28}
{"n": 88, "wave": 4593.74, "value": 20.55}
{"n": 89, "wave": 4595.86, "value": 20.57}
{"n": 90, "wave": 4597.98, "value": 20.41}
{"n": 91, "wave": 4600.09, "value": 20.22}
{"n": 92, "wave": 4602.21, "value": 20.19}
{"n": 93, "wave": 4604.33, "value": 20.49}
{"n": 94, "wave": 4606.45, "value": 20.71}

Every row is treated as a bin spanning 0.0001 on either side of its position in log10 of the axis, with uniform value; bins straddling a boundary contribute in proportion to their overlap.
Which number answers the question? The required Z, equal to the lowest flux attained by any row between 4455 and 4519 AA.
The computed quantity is 17.56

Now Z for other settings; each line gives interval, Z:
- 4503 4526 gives 18.95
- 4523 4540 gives 18.08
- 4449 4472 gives 17.56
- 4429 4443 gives 18.18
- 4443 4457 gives 17.56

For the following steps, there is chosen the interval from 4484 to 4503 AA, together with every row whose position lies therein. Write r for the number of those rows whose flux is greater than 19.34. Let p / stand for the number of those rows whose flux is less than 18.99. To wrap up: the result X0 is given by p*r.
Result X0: 8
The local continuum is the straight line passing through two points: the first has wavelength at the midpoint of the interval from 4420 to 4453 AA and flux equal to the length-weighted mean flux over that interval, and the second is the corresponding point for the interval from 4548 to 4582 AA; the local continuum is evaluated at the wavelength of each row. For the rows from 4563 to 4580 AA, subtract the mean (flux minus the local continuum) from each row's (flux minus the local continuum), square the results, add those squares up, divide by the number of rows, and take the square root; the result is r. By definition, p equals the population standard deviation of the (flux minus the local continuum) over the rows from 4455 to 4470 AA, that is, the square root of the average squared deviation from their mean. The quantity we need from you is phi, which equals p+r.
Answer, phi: 0.62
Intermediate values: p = 0.39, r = 0.23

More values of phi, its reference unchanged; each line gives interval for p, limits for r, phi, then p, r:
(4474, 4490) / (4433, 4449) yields 0.94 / 0.35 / 0.59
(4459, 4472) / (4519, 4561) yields 0.81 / 0.09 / 0.71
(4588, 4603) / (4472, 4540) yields 0.84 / 0.24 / 0.61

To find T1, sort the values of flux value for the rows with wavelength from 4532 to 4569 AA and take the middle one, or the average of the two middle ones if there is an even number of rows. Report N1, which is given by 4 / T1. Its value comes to 0.204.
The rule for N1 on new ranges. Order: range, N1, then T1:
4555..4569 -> 0.196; 20.4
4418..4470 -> 0.214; 18.7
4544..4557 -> 0.211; 18.9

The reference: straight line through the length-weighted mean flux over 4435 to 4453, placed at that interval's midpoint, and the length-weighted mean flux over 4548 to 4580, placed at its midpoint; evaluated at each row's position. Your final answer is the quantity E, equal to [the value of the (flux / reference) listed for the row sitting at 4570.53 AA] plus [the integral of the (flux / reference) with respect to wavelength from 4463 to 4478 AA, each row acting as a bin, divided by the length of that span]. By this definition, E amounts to 2.006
